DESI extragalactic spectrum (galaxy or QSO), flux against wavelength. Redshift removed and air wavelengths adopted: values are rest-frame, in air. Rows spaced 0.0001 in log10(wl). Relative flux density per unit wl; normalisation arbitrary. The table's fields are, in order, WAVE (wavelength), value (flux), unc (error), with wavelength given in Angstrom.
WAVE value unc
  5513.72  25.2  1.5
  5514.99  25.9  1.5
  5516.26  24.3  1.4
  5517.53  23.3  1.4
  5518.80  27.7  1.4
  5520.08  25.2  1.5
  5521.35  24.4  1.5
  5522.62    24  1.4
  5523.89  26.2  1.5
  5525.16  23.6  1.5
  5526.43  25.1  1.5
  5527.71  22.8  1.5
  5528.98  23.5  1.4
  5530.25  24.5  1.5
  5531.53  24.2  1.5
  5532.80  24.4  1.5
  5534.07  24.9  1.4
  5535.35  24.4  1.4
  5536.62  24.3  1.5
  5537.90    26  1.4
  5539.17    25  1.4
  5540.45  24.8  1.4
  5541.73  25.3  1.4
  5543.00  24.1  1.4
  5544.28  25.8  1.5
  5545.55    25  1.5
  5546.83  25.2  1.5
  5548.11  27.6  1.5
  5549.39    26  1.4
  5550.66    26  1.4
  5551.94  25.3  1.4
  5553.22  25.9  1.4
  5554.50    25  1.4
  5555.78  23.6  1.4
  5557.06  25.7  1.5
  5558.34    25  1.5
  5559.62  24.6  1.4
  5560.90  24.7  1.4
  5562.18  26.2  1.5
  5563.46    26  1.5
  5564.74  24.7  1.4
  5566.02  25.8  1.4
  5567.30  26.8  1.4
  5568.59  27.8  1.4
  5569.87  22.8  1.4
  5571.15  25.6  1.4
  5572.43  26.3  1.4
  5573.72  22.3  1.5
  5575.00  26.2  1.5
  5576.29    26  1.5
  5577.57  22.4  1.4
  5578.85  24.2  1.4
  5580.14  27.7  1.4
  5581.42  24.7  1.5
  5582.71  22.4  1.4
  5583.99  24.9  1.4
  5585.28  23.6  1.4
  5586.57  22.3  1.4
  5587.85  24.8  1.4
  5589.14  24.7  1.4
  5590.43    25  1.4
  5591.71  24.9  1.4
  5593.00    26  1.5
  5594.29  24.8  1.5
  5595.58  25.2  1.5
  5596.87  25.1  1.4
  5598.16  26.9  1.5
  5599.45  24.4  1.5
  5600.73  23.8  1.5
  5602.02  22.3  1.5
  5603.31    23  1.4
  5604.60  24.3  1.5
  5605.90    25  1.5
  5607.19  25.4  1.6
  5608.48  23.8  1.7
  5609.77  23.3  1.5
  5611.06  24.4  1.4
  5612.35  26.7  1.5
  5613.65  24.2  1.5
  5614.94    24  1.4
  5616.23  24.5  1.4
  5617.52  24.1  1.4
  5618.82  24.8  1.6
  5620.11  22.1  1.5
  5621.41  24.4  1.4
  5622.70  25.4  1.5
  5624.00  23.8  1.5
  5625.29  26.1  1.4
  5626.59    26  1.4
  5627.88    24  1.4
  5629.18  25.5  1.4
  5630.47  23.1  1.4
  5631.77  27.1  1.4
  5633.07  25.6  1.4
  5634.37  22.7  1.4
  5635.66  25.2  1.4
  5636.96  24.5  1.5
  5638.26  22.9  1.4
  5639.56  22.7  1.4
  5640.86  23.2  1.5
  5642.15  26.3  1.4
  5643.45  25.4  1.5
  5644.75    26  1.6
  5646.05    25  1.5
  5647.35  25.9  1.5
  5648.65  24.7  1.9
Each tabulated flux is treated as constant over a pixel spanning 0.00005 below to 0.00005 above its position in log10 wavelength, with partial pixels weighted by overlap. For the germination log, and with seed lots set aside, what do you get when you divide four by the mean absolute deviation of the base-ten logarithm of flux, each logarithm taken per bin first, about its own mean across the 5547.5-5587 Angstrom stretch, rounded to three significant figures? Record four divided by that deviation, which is 184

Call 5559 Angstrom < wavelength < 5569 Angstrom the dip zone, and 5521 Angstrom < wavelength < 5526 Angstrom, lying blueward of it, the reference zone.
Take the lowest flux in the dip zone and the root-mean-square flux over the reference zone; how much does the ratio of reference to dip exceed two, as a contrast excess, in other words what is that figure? -1.00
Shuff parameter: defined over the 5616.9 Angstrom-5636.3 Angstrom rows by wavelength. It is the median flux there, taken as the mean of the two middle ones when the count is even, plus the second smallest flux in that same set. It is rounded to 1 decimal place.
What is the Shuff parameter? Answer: 47.5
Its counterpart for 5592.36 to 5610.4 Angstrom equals 47.6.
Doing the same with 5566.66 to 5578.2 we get 48.4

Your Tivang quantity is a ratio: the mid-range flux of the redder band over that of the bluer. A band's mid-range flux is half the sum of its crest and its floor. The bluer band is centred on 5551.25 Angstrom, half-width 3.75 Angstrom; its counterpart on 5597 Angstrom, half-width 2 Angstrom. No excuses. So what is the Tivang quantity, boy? 0.99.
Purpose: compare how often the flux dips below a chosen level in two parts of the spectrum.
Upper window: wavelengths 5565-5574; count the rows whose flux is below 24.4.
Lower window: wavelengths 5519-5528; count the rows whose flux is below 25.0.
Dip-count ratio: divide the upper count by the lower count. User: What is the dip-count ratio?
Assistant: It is 0.50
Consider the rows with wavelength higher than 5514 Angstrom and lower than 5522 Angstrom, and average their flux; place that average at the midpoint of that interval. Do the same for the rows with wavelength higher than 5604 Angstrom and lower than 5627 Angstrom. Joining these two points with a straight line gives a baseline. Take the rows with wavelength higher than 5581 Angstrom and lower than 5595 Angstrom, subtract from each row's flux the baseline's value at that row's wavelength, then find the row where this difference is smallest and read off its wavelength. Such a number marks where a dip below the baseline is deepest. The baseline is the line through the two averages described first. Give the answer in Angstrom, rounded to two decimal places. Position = 5586.57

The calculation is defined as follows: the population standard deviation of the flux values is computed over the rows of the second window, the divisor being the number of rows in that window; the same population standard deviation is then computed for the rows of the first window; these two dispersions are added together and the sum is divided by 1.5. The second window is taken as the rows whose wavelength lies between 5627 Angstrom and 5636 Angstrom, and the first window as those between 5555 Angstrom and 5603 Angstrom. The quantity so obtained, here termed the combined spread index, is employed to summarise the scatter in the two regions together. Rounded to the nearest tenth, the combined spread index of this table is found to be 1.9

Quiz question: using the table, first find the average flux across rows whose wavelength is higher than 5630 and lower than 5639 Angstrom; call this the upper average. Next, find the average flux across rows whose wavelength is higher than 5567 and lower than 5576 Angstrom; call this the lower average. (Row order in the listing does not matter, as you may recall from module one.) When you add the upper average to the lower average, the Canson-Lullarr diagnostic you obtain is 49.8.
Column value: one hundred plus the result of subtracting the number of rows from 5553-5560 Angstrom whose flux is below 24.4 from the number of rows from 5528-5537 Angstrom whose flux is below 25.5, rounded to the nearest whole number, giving 106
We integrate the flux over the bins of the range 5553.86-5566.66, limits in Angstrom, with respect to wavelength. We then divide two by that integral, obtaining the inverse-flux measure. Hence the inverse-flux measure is 0.0062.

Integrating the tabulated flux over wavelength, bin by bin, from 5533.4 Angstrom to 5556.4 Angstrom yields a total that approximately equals 580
